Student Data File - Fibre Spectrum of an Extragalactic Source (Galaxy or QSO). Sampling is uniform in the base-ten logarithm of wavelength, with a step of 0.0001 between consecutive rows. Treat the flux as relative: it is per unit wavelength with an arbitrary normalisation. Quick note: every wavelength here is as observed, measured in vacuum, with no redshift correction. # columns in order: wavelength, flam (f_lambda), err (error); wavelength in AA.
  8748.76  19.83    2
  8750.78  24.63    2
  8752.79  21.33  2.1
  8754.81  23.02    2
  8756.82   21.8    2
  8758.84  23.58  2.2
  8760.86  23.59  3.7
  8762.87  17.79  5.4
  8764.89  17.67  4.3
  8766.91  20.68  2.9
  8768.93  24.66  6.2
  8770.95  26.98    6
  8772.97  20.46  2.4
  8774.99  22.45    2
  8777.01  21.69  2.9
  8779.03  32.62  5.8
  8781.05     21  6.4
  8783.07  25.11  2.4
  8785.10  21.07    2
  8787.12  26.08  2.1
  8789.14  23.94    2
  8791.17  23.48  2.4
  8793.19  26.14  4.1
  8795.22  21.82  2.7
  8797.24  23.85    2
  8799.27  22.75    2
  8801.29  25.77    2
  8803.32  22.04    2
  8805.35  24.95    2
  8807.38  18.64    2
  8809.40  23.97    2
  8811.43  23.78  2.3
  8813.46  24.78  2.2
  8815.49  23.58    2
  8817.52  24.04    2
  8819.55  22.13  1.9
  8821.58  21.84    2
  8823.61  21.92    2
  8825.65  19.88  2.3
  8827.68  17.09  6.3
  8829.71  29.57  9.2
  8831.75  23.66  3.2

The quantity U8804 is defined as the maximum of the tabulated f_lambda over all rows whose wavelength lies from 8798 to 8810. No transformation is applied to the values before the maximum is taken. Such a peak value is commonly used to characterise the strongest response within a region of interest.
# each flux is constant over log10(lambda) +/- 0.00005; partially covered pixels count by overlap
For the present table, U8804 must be 25.77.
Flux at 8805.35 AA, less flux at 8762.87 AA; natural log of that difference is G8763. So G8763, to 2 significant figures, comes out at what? 2.0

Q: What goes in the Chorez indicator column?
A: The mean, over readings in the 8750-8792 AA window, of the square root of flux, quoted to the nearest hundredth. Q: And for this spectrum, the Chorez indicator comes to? 4.79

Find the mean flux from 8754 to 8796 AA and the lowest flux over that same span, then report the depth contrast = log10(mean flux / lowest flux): 0.12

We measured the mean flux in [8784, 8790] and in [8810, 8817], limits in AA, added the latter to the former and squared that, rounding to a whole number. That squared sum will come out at 2279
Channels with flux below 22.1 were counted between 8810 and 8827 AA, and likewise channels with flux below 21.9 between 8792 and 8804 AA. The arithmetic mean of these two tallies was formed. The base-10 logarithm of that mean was 0.30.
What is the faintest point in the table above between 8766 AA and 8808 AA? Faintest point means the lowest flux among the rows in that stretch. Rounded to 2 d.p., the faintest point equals 18.64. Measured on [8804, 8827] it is 18.64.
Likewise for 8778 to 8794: 21.00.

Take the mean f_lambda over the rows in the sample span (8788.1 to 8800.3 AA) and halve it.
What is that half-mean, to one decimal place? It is 11.8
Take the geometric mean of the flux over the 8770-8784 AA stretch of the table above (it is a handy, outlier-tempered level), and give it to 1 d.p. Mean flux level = 24.0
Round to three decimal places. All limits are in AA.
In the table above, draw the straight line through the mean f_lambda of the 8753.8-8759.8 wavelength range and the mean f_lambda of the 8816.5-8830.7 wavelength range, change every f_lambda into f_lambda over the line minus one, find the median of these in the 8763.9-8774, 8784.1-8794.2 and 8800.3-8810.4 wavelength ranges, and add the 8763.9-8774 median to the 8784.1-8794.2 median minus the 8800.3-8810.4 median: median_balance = -0.098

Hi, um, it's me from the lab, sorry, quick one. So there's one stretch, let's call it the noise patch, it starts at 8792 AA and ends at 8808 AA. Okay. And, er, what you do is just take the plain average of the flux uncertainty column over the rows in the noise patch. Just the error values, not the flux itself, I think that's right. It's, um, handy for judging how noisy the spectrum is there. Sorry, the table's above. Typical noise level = 2.4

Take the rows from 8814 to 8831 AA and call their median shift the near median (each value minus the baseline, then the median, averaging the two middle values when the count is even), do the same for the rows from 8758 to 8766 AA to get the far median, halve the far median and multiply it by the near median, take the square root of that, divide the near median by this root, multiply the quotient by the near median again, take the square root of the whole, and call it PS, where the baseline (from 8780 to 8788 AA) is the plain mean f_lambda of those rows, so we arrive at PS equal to 1.13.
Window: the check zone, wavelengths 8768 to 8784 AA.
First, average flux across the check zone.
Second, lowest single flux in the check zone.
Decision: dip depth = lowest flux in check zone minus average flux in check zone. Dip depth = -3.9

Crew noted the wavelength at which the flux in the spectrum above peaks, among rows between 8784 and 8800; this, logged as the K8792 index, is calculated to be 8793.19 AA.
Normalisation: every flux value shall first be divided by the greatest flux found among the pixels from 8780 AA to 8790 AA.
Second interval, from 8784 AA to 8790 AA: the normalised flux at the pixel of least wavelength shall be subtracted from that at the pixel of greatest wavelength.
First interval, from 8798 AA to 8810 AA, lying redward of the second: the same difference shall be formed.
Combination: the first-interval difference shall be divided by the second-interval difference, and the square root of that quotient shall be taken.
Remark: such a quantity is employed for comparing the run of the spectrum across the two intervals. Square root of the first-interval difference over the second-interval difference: 0.65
